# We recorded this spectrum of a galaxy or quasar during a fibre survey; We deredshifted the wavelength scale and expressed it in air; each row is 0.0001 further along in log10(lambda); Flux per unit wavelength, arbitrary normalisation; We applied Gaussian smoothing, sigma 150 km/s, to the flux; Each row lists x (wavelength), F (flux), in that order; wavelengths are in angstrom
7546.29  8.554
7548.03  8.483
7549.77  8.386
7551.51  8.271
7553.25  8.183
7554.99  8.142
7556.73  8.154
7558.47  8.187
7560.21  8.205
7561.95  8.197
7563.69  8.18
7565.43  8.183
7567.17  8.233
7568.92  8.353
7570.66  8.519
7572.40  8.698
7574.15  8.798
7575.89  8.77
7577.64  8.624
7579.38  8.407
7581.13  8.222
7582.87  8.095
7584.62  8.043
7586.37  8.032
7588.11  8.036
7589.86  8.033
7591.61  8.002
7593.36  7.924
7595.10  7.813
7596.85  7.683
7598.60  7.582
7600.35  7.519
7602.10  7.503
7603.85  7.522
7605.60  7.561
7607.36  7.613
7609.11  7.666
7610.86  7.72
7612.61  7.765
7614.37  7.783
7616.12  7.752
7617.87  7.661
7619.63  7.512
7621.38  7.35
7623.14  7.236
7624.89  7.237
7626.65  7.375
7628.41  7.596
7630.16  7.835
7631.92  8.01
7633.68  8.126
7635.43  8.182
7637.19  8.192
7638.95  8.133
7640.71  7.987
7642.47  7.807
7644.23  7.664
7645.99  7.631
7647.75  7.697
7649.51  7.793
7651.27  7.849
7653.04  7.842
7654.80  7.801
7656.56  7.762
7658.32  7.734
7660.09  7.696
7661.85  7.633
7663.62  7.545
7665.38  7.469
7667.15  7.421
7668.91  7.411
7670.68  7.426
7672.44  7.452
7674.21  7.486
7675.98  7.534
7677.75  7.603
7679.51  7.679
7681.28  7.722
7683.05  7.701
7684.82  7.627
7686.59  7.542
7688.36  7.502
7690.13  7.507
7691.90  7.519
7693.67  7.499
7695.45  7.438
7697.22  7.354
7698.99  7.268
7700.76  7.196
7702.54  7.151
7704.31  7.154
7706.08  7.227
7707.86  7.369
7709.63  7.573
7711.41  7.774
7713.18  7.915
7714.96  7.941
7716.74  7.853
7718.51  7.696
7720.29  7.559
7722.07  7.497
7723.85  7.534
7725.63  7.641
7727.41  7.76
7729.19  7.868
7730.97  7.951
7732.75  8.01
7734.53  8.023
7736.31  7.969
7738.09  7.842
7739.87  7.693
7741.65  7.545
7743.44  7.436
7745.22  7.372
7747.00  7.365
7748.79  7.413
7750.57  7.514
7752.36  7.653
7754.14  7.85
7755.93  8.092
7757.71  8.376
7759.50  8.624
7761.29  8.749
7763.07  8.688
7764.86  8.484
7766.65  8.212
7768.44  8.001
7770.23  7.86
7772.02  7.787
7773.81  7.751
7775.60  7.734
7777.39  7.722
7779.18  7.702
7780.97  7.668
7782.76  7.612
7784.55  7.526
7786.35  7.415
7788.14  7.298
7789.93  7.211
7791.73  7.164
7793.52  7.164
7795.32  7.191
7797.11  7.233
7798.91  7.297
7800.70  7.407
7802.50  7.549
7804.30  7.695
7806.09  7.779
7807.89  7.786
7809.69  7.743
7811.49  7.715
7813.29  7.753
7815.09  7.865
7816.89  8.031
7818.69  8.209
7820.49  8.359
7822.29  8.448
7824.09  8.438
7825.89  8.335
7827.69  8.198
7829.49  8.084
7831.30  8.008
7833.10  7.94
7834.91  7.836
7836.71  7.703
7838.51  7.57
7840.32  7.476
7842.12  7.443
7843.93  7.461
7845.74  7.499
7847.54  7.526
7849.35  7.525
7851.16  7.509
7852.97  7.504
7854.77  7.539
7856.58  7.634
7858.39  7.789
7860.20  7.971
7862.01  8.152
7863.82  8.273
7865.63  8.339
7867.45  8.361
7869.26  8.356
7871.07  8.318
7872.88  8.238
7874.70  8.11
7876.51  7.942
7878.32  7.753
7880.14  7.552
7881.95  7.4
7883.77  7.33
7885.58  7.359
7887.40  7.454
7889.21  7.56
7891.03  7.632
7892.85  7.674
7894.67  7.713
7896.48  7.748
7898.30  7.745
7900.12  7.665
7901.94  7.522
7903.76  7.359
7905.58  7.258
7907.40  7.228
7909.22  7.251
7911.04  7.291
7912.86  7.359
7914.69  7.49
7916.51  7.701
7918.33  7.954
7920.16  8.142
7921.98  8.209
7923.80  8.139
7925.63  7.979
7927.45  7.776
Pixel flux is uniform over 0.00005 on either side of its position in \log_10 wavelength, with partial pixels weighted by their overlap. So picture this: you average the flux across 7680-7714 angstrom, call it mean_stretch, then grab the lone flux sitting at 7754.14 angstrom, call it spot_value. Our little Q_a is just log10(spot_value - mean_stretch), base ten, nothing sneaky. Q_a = -0.4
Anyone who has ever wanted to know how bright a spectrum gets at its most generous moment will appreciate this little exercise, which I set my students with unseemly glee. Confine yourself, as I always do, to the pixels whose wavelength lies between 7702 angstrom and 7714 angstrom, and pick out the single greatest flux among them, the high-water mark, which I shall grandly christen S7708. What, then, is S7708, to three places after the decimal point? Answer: 7.915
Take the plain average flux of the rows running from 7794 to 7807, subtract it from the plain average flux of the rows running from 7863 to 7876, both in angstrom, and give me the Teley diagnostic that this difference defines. 0.83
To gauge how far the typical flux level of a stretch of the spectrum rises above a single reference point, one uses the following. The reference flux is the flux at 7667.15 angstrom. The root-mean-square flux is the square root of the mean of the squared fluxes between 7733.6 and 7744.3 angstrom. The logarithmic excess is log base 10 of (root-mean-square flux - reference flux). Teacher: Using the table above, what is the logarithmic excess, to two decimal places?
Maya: -0.48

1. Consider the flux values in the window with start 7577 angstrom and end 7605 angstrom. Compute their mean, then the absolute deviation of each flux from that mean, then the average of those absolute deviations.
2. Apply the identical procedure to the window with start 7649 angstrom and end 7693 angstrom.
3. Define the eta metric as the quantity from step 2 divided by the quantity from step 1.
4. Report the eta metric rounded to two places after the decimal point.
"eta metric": 0.48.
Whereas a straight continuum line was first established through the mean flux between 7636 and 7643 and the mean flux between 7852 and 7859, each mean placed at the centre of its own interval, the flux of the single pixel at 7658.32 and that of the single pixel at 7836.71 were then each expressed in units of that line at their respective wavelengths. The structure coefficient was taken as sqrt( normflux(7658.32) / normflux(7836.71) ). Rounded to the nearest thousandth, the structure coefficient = 0.980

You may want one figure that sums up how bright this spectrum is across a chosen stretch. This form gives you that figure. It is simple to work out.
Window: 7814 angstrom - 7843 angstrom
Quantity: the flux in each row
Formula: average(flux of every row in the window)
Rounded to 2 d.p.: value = 8.00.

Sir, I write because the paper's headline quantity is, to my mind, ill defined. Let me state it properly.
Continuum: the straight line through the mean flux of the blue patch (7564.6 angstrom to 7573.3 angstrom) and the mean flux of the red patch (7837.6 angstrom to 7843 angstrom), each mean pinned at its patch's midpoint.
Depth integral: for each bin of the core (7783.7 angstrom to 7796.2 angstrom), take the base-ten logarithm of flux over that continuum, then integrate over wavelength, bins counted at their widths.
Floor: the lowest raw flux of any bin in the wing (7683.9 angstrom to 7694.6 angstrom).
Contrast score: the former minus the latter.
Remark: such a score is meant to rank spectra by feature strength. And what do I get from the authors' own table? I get -7.8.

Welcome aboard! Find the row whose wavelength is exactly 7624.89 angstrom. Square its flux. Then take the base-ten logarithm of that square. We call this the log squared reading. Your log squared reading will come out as 1.719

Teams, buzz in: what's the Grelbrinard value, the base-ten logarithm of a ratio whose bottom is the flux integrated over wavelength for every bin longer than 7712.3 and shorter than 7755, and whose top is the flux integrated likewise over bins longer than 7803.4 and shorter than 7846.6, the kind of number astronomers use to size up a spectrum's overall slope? 0.015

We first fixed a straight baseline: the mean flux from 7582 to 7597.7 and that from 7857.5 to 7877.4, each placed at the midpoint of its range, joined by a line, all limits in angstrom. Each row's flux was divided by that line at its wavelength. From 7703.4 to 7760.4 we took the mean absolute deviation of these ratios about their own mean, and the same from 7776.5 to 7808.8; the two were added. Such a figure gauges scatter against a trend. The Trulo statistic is 0.056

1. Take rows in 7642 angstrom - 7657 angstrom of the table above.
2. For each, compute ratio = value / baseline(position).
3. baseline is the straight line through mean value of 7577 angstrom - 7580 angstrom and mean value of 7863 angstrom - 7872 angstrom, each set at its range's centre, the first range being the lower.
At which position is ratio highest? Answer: 7651.27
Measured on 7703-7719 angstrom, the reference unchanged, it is 7714.96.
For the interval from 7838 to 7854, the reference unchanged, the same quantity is 7838.51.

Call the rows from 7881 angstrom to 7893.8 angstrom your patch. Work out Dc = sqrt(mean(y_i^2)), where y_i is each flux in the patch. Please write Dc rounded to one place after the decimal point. 7.5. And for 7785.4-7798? 7.2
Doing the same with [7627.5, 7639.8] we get 8.0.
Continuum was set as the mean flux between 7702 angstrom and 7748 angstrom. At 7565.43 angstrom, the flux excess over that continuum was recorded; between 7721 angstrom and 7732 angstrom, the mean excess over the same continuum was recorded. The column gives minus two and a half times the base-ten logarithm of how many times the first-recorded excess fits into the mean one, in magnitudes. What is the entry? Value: 2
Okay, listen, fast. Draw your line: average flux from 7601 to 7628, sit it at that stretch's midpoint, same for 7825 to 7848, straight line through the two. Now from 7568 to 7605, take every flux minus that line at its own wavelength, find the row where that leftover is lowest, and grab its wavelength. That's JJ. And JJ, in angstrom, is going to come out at 7602.10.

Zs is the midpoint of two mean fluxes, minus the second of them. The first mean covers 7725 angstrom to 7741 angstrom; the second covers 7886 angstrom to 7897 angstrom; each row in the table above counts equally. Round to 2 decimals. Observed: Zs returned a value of 0.12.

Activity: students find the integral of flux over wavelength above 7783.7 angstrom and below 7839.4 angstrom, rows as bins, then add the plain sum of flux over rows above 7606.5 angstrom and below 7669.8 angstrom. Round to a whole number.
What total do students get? 709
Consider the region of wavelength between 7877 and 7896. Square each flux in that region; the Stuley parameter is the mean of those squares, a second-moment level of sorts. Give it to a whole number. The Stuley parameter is 57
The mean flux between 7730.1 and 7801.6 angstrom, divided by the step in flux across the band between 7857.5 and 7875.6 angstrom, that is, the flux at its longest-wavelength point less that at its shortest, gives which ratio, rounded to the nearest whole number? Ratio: 24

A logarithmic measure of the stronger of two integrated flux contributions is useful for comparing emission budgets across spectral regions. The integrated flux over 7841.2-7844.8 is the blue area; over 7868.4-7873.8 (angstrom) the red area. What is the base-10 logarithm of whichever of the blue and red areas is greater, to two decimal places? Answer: 1.65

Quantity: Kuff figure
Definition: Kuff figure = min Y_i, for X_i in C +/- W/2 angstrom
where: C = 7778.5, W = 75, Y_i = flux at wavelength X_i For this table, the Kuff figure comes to 7.164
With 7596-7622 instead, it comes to 7.35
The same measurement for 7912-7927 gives 7.359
